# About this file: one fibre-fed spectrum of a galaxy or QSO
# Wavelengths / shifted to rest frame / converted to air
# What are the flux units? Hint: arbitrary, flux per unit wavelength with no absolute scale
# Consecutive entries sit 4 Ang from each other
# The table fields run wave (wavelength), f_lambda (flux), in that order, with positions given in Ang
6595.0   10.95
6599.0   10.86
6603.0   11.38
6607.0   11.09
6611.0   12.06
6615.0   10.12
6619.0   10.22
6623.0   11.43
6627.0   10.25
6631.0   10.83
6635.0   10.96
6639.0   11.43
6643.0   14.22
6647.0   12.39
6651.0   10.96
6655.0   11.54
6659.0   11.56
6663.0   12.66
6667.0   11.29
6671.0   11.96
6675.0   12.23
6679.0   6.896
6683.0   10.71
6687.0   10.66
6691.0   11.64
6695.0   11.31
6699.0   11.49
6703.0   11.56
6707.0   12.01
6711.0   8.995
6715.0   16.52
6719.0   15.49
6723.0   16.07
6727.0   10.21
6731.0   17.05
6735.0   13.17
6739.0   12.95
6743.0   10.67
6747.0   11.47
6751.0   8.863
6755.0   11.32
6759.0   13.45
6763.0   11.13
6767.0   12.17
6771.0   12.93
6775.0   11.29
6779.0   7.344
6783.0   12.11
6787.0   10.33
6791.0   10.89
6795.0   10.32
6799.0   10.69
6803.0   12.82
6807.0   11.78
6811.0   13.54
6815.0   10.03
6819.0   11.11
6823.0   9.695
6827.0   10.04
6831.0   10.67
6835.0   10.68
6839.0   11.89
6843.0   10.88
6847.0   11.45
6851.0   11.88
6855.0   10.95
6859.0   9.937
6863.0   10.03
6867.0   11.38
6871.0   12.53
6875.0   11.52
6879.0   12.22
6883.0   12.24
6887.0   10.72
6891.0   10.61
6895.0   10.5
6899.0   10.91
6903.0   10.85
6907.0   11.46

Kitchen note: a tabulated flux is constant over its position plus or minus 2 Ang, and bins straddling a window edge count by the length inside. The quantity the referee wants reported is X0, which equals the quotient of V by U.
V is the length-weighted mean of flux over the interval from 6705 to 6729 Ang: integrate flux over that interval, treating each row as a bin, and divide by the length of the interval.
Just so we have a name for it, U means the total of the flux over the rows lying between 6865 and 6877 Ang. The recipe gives 0.4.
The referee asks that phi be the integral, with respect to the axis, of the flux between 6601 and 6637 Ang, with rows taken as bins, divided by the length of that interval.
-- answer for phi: 10.9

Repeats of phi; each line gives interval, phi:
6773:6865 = 10.9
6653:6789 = 11.8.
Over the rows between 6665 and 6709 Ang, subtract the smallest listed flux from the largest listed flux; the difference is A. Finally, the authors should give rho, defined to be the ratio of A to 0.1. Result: 53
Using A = 5.3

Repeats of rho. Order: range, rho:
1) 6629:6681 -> 73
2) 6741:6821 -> 62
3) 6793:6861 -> 38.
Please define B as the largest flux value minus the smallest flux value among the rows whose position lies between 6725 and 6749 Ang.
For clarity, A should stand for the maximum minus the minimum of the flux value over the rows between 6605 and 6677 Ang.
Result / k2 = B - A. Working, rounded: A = 4.1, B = 7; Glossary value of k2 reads 3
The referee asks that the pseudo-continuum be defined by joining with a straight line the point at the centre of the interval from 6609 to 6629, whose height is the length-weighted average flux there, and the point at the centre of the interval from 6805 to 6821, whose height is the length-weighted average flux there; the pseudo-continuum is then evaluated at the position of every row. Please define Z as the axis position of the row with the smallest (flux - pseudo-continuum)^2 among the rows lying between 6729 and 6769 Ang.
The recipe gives 6755.0 Ang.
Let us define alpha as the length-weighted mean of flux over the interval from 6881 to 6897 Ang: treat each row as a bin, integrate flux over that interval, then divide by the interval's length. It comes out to 11.0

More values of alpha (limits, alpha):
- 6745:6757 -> 10.6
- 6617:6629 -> 10.6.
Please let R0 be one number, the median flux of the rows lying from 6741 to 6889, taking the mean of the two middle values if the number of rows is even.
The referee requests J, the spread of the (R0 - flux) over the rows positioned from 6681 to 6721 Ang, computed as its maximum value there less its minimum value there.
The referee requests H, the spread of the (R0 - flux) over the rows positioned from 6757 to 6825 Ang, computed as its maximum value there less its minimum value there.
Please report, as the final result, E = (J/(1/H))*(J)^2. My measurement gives 2640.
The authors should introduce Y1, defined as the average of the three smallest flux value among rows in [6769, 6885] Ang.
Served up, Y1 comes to 9.0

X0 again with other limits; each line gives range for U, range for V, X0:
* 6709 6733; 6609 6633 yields 0.1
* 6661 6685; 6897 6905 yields 0.2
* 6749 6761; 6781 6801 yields 0.3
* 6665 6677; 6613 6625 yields 0.3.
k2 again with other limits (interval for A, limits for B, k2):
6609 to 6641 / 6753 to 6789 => 4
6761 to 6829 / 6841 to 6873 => -4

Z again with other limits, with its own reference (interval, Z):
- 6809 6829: 6819.0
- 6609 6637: 6631.0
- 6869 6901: 6879.0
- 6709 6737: 6727.0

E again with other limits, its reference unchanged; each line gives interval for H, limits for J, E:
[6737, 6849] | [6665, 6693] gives 940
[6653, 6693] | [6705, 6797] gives 5270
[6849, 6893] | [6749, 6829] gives 617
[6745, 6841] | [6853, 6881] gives 108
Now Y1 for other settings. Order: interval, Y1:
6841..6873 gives 10.3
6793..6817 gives 10.3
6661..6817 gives 7.7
